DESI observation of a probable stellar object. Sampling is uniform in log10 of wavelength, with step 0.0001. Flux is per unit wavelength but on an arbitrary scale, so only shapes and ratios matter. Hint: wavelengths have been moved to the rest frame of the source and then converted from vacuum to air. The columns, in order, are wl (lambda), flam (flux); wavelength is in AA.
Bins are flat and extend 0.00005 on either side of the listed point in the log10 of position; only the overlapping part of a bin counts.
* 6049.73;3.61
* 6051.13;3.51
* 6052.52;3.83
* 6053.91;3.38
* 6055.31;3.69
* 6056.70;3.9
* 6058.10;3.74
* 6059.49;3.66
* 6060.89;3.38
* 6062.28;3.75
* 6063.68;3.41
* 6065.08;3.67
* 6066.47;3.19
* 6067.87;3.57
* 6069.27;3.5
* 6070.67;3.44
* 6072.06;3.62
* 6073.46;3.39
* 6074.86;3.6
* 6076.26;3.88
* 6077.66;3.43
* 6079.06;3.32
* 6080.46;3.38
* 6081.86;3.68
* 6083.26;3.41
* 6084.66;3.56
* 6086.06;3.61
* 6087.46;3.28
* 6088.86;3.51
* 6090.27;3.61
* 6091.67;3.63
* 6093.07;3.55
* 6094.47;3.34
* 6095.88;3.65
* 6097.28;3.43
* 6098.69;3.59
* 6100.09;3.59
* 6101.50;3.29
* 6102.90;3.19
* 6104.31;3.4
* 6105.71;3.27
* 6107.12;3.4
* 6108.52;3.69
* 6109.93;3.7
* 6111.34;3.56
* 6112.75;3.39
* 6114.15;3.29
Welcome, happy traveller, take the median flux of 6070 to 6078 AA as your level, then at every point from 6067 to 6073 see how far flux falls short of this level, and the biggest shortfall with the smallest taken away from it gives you 0.2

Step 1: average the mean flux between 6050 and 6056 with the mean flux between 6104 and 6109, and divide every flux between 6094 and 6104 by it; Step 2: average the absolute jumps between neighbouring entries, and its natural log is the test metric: -2.96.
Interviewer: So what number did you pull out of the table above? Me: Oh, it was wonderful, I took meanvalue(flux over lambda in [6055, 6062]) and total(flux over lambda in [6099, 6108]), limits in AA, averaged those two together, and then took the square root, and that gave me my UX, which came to 3.5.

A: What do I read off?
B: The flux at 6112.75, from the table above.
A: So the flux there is 3.39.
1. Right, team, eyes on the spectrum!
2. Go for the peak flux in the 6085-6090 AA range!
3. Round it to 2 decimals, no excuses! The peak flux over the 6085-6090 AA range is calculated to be 3.61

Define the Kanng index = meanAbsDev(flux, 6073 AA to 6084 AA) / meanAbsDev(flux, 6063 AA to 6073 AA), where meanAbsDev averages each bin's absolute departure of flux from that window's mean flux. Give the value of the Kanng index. 1.31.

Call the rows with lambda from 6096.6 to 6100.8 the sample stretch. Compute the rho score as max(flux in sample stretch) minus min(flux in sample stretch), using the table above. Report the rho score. 0.16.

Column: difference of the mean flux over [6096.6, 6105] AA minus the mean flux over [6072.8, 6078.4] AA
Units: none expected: -0.16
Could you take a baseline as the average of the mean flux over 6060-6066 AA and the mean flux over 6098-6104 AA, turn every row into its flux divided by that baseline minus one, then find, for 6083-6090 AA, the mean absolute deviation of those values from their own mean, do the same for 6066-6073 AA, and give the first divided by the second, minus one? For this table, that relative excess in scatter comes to -0.13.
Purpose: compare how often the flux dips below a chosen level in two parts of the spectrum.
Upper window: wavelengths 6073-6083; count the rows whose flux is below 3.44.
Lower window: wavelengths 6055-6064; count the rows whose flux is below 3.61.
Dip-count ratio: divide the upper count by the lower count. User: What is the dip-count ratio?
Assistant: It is 2.0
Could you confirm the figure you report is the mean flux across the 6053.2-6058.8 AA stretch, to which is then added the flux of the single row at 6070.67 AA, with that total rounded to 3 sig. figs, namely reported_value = 7.12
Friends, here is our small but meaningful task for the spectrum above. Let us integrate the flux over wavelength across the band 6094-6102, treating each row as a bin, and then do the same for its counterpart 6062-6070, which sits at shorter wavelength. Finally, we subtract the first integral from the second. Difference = 0.1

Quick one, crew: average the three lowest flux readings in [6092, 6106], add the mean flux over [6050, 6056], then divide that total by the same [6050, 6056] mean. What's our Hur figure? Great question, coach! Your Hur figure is 1.90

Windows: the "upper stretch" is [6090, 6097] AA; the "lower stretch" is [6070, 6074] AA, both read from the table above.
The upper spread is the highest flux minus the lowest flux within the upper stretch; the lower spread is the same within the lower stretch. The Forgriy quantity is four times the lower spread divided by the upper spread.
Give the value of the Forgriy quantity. 3.0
